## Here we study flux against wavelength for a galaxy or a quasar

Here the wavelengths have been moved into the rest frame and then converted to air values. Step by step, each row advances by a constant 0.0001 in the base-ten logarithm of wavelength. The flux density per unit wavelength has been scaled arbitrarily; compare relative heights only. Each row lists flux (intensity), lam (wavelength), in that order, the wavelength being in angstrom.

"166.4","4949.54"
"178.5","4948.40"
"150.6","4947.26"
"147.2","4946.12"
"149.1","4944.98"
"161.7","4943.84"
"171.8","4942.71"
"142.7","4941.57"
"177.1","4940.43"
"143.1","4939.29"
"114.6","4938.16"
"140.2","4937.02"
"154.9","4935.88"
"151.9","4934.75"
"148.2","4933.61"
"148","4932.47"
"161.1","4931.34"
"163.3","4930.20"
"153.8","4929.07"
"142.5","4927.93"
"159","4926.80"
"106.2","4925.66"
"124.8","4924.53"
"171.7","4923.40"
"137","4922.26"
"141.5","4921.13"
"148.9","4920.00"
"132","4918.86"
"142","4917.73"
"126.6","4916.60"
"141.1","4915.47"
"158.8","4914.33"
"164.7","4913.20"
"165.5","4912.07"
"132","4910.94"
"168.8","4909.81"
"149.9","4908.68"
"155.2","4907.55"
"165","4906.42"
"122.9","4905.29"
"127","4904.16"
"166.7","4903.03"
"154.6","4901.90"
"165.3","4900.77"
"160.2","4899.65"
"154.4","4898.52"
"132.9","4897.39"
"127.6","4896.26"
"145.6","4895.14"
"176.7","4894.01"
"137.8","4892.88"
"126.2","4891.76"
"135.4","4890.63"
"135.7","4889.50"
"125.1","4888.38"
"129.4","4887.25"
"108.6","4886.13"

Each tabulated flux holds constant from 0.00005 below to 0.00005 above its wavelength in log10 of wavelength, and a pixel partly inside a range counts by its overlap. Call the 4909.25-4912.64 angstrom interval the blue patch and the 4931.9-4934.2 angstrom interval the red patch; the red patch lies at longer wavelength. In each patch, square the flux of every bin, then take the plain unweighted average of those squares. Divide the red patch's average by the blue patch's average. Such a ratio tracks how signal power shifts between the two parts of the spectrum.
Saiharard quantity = 0.90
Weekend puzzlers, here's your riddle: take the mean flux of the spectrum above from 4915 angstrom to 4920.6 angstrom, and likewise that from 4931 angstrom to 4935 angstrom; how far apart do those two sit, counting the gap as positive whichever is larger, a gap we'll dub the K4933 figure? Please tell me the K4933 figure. 14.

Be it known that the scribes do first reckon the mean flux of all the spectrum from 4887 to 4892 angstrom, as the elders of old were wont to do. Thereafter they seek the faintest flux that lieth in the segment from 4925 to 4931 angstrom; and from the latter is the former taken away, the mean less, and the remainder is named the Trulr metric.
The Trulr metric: -24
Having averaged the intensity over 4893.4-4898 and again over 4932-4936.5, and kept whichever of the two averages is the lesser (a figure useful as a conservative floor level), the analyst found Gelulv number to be 146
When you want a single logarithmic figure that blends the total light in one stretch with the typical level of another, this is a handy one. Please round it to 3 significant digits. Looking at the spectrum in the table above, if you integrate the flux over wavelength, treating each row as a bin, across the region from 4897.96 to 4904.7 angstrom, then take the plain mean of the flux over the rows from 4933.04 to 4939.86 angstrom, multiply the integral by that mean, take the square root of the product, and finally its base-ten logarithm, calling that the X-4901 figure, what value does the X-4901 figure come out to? 2.59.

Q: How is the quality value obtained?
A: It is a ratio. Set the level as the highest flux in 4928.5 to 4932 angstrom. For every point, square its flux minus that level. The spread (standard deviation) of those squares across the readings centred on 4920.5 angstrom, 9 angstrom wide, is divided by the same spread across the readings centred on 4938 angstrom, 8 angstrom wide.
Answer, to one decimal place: 0.6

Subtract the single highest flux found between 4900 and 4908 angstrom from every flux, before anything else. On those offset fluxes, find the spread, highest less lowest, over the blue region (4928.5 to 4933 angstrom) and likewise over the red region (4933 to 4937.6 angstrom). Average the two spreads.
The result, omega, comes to 15.0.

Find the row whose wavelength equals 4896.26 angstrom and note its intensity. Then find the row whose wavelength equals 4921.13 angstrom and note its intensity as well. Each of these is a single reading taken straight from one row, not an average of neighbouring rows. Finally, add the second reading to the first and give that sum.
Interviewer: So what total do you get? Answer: 269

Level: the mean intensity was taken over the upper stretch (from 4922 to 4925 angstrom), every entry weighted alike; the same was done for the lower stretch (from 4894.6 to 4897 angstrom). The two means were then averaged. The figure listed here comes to 141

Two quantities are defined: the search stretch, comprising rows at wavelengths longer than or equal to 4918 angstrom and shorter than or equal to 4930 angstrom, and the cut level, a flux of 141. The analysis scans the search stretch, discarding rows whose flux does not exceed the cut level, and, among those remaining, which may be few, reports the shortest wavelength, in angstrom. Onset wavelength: 4920.00 angstrom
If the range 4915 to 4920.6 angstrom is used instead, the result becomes 4915.47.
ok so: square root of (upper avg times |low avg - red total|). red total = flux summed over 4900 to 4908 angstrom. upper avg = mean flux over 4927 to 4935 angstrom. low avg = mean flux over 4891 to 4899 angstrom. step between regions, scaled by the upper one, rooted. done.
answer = 374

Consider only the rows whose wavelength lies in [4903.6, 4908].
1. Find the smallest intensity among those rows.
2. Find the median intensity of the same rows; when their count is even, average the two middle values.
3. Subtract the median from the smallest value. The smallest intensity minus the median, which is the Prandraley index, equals -18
